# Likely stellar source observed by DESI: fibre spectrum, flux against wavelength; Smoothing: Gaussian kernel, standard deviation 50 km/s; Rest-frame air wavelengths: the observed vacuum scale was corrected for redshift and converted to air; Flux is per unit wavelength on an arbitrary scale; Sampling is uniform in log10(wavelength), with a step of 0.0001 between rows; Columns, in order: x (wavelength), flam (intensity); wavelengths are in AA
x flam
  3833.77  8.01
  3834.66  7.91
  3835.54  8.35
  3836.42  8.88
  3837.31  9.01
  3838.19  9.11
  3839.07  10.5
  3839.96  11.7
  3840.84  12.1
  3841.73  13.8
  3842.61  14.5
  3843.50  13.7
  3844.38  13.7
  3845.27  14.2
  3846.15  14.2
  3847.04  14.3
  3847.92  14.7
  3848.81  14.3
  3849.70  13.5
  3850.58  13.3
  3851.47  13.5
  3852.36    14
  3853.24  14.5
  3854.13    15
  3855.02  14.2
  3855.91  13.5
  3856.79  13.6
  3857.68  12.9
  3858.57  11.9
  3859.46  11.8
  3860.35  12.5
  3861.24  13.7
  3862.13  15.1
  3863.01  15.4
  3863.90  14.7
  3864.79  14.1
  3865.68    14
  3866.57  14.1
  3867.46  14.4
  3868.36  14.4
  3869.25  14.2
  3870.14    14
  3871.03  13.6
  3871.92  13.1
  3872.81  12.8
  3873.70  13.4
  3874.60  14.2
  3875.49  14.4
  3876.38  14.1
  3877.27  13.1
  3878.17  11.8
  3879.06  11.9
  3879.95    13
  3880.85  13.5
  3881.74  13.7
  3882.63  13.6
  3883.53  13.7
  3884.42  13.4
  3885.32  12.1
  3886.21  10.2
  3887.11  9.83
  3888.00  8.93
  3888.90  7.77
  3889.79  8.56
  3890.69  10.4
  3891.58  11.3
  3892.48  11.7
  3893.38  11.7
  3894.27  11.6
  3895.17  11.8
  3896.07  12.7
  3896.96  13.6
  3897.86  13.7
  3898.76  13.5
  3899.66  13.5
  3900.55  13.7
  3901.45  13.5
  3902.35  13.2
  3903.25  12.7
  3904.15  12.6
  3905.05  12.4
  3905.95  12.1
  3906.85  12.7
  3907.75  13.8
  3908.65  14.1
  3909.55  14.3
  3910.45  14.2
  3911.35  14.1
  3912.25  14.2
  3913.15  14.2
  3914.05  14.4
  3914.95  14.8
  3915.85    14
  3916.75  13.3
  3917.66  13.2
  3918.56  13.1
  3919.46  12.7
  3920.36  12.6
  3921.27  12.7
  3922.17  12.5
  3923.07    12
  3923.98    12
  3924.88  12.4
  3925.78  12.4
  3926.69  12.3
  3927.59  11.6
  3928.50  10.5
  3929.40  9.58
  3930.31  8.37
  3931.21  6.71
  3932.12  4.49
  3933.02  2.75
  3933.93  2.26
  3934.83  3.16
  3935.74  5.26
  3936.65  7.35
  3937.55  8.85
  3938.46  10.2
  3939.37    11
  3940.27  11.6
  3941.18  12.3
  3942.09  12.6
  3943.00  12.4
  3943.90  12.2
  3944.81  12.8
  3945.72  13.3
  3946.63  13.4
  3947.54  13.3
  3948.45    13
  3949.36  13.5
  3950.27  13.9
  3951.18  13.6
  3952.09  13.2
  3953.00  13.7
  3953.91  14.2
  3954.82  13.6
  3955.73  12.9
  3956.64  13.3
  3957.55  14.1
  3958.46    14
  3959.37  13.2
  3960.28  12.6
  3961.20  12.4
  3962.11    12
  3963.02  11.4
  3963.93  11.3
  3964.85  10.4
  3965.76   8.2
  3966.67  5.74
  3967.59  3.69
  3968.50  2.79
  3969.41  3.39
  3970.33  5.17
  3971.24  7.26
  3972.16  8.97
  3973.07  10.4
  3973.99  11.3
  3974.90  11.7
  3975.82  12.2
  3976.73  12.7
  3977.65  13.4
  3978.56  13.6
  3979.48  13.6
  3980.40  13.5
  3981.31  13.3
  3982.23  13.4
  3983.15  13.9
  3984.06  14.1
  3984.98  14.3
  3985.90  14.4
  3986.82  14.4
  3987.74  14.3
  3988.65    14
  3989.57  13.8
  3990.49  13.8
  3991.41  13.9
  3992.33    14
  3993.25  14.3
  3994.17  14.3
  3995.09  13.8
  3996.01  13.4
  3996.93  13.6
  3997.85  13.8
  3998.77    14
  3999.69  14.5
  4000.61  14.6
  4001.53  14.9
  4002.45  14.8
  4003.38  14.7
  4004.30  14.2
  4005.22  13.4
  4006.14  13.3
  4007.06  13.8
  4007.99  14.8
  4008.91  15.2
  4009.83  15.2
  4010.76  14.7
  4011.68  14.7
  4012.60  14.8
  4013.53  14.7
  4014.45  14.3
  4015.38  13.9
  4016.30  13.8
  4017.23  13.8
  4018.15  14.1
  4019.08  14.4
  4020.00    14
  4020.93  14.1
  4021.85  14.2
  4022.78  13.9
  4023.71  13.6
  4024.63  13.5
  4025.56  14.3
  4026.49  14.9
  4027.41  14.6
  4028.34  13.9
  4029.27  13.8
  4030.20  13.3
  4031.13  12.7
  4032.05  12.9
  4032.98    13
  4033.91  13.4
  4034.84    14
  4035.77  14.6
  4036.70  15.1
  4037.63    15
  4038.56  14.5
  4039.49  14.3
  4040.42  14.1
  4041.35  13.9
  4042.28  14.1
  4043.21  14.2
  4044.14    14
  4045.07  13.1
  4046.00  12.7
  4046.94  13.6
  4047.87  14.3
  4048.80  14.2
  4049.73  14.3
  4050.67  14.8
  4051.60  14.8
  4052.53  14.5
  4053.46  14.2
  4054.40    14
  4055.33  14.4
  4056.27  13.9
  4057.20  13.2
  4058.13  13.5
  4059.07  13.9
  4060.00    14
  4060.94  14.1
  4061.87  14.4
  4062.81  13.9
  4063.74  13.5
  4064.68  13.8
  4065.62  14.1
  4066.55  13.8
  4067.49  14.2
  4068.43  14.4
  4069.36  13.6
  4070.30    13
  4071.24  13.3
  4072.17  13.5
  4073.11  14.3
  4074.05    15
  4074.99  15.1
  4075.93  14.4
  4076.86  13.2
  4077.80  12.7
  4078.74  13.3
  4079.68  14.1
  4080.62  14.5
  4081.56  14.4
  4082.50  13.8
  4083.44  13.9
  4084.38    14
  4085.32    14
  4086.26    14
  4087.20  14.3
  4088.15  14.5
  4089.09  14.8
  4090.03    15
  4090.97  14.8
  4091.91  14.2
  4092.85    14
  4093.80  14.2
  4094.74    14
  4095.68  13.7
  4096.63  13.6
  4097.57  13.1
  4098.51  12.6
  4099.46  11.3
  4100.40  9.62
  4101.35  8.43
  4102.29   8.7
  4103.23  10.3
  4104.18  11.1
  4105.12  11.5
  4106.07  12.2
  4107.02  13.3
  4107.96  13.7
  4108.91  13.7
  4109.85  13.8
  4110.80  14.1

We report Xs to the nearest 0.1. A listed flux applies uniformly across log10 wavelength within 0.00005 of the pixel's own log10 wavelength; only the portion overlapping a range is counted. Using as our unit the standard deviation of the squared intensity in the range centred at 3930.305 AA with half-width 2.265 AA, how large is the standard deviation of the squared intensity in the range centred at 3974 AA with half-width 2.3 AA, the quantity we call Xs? 0.7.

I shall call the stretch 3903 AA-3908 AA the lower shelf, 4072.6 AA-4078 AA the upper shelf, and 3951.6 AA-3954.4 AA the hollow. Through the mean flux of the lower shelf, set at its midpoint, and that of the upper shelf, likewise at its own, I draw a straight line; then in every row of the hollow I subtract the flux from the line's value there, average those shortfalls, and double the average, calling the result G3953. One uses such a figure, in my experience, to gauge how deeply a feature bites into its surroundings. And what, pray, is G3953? -1.2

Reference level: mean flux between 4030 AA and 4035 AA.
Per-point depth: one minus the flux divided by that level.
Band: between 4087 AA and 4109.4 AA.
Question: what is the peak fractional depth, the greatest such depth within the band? 0.36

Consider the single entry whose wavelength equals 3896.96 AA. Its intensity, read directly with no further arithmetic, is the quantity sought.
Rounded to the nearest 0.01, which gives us 13.60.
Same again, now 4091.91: 14.20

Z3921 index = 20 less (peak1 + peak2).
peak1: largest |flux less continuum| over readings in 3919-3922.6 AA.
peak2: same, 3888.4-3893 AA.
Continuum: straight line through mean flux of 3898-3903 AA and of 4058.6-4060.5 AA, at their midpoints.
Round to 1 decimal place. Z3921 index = 13.3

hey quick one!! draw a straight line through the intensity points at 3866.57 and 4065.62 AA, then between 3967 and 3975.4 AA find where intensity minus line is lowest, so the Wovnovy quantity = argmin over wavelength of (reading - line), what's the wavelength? 3968.50 AA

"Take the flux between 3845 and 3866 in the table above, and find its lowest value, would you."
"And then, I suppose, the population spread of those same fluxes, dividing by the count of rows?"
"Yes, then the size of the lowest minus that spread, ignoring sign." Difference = 10.9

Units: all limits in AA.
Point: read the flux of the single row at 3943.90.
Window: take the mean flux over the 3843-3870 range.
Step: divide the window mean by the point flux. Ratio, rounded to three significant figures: 1.14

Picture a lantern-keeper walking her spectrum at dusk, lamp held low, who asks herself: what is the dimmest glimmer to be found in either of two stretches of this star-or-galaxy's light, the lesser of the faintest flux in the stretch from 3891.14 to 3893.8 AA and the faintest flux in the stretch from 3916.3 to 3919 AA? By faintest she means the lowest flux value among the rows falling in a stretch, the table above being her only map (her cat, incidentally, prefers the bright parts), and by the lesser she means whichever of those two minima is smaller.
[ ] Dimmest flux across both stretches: 11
